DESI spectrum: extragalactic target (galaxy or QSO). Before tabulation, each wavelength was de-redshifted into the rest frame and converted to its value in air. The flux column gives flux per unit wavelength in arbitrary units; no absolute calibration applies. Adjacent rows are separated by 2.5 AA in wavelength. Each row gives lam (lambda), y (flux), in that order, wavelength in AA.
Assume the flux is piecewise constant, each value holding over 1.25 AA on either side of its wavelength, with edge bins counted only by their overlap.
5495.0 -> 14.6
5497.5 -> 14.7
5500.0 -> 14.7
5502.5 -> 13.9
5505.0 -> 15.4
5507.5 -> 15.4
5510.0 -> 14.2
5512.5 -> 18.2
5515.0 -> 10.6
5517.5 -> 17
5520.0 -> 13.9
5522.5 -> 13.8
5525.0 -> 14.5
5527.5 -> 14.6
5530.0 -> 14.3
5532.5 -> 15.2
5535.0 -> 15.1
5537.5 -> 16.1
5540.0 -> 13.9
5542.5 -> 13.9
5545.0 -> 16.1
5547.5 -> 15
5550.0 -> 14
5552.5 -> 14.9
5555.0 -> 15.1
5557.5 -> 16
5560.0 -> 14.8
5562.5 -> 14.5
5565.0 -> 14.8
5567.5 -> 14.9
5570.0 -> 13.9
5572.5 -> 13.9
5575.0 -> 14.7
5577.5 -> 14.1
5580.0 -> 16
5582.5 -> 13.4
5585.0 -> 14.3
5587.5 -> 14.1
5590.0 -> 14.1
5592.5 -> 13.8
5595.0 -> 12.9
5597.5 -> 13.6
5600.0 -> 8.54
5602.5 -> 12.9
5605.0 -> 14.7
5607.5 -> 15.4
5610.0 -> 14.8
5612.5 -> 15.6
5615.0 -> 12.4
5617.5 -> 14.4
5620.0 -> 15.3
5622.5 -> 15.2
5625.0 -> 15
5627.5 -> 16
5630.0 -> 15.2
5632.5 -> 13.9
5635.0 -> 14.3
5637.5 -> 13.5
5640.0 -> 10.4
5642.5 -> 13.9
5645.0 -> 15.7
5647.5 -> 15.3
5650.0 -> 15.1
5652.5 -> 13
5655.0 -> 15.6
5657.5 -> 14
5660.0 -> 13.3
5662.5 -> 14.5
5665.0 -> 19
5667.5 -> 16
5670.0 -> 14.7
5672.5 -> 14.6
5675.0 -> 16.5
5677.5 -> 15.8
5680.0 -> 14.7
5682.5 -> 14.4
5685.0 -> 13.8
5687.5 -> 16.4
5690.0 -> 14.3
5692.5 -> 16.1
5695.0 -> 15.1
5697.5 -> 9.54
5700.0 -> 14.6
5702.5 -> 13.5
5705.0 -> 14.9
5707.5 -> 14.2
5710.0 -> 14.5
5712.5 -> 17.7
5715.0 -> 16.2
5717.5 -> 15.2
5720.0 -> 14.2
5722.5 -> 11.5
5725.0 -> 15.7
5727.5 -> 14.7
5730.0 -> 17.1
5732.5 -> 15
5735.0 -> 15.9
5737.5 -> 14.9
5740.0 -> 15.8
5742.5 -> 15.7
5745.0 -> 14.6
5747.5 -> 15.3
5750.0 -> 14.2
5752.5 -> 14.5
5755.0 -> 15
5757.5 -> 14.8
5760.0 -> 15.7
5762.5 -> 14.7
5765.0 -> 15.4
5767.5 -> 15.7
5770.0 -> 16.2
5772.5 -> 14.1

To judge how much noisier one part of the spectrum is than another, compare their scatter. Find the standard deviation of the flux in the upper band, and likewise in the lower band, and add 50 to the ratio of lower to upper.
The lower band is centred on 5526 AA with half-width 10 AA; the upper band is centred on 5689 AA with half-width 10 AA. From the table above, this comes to 50.5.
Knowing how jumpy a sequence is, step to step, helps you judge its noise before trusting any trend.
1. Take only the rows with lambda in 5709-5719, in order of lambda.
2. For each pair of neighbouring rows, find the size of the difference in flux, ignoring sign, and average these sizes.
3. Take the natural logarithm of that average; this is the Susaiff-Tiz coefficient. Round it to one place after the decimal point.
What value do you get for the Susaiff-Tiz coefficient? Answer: 0.6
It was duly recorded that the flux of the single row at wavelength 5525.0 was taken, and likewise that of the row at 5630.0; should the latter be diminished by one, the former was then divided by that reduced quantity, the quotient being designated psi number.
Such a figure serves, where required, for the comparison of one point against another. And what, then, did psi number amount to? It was 1.02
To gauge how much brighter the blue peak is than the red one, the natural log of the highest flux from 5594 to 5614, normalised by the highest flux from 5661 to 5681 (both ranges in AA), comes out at -0.20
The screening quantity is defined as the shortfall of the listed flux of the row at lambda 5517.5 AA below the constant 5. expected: -12.0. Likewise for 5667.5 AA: -11.0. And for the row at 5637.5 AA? -8.5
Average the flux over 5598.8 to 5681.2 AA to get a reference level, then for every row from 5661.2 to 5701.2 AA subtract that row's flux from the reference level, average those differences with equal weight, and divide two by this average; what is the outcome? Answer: -4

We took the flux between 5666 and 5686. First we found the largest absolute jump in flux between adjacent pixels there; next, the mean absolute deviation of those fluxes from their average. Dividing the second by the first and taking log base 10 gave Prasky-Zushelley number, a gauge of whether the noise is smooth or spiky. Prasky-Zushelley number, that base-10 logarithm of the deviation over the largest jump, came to -0.388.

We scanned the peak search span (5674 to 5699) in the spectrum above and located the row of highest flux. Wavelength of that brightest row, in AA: 5675.0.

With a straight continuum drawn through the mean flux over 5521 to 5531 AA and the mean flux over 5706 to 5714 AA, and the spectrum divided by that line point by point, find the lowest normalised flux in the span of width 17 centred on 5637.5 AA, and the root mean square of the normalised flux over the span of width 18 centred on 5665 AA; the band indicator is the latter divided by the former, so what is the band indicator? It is 1.45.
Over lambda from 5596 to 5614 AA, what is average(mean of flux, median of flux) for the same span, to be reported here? 14.2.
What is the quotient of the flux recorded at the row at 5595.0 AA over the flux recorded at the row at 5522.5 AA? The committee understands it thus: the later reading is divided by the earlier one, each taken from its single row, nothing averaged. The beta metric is 0.93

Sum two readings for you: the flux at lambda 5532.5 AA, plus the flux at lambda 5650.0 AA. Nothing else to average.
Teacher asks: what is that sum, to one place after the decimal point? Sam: 30.3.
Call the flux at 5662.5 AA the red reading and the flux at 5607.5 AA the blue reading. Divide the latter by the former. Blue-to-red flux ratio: 1.06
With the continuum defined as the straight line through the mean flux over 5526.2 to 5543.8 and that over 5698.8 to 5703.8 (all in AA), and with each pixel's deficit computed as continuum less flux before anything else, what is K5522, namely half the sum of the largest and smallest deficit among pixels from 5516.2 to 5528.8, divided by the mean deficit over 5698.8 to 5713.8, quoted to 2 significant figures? 0.70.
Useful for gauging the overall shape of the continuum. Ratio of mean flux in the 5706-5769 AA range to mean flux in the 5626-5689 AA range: 1.02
